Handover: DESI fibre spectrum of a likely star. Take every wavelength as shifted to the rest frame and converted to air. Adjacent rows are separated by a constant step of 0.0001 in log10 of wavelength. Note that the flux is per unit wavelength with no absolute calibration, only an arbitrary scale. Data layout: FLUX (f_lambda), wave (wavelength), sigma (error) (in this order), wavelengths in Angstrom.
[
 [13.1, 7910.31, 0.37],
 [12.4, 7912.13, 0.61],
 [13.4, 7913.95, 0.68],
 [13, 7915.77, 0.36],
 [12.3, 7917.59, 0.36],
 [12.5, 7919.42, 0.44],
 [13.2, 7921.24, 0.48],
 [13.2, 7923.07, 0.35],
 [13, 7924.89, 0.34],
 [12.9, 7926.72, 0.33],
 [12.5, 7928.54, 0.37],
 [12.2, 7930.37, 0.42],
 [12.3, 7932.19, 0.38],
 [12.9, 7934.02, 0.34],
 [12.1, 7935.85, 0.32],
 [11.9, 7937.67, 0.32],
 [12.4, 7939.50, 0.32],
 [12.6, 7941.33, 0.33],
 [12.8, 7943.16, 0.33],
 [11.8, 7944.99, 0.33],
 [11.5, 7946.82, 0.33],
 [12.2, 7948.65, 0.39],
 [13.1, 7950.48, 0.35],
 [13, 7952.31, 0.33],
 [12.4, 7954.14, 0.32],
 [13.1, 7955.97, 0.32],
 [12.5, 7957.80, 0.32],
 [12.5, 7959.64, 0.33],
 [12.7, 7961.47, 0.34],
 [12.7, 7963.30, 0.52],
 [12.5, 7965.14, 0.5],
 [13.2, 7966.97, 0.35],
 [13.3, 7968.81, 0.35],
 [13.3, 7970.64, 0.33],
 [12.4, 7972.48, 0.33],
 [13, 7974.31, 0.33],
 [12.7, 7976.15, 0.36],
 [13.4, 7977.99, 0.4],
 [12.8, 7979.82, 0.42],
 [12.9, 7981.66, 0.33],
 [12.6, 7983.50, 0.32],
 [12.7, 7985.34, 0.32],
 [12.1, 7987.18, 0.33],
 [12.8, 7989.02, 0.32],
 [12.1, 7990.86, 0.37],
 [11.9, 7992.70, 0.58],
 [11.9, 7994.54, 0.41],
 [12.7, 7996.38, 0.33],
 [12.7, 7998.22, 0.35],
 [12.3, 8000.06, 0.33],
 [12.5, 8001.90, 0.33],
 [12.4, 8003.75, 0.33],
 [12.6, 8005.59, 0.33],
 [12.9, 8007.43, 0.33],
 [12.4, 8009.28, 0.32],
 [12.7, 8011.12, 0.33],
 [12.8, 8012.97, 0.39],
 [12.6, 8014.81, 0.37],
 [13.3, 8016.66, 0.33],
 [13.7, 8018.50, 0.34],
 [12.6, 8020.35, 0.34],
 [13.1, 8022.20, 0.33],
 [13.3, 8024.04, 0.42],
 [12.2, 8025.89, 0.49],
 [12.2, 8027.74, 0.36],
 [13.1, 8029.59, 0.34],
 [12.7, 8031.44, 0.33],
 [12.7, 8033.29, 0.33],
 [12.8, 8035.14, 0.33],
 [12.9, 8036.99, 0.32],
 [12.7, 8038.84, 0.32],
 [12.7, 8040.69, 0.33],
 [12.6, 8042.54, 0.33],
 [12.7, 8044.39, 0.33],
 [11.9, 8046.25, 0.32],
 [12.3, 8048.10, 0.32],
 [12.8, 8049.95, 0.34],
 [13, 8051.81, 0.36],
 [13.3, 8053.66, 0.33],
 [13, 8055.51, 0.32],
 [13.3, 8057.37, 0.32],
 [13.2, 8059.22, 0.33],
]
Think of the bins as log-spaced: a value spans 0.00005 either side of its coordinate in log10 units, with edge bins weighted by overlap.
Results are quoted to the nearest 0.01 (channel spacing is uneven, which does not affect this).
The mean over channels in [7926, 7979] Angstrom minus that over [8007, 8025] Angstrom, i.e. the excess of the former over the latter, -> -0.32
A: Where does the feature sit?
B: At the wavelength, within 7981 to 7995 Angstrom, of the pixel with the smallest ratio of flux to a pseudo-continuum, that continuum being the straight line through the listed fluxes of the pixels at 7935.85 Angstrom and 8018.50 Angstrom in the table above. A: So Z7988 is 7994.54 Angstrom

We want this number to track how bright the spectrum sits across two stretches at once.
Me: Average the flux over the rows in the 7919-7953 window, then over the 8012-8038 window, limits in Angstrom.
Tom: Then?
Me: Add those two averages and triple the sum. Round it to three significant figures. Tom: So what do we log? 76.2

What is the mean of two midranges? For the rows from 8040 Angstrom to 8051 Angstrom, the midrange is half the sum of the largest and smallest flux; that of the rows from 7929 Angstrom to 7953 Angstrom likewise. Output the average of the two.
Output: 12.3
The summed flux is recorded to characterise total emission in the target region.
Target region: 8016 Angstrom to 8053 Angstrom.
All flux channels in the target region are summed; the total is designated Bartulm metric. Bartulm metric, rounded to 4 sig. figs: 255.3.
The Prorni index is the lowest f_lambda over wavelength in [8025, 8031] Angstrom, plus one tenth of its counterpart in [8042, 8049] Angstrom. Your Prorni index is 13.39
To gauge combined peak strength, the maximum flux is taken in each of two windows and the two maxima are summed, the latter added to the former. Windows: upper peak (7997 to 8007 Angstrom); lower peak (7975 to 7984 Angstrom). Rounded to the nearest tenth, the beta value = 26.1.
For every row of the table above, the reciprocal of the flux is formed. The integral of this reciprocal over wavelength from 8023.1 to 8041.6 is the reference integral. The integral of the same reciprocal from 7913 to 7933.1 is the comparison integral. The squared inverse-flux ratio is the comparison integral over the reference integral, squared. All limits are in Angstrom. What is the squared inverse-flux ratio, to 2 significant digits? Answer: 1.2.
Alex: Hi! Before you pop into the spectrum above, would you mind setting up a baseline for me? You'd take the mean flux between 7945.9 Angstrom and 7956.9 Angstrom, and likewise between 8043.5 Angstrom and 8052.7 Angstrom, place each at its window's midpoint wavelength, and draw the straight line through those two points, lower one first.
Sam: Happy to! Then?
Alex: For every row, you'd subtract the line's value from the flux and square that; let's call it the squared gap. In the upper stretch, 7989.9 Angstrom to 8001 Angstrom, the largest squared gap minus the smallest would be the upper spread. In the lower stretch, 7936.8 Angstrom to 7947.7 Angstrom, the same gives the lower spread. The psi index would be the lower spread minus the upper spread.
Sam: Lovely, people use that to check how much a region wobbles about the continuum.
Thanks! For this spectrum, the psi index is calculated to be 0.7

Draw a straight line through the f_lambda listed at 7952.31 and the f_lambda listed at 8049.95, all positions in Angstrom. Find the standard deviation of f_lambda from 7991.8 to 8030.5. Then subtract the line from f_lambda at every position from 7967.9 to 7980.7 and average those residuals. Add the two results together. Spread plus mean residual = 0.5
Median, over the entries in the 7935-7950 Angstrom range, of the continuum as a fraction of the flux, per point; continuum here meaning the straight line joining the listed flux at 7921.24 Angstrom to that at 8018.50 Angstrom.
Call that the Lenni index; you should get 1.10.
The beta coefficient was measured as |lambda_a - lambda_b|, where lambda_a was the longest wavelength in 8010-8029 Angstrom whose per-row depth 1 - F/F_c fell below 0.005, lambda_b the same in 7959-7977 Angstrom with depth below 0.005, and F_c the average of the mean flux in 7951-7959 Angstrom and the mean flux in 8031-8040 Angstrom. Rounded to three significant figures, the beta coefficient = 47.9 Angstrom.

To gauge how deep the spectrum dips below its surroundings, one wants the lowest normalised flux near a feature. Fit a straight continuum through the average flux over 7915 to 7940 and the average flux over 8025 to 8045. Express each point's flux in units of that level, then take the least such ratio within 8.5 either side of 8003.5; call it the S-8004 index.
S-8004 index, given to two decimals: 0.97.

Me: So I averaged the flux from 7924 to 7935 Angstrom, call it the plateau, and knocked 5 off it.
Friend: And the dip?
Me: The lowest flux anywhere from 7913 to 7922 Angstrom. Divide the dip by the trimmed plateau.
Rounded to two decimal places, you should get 1.61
